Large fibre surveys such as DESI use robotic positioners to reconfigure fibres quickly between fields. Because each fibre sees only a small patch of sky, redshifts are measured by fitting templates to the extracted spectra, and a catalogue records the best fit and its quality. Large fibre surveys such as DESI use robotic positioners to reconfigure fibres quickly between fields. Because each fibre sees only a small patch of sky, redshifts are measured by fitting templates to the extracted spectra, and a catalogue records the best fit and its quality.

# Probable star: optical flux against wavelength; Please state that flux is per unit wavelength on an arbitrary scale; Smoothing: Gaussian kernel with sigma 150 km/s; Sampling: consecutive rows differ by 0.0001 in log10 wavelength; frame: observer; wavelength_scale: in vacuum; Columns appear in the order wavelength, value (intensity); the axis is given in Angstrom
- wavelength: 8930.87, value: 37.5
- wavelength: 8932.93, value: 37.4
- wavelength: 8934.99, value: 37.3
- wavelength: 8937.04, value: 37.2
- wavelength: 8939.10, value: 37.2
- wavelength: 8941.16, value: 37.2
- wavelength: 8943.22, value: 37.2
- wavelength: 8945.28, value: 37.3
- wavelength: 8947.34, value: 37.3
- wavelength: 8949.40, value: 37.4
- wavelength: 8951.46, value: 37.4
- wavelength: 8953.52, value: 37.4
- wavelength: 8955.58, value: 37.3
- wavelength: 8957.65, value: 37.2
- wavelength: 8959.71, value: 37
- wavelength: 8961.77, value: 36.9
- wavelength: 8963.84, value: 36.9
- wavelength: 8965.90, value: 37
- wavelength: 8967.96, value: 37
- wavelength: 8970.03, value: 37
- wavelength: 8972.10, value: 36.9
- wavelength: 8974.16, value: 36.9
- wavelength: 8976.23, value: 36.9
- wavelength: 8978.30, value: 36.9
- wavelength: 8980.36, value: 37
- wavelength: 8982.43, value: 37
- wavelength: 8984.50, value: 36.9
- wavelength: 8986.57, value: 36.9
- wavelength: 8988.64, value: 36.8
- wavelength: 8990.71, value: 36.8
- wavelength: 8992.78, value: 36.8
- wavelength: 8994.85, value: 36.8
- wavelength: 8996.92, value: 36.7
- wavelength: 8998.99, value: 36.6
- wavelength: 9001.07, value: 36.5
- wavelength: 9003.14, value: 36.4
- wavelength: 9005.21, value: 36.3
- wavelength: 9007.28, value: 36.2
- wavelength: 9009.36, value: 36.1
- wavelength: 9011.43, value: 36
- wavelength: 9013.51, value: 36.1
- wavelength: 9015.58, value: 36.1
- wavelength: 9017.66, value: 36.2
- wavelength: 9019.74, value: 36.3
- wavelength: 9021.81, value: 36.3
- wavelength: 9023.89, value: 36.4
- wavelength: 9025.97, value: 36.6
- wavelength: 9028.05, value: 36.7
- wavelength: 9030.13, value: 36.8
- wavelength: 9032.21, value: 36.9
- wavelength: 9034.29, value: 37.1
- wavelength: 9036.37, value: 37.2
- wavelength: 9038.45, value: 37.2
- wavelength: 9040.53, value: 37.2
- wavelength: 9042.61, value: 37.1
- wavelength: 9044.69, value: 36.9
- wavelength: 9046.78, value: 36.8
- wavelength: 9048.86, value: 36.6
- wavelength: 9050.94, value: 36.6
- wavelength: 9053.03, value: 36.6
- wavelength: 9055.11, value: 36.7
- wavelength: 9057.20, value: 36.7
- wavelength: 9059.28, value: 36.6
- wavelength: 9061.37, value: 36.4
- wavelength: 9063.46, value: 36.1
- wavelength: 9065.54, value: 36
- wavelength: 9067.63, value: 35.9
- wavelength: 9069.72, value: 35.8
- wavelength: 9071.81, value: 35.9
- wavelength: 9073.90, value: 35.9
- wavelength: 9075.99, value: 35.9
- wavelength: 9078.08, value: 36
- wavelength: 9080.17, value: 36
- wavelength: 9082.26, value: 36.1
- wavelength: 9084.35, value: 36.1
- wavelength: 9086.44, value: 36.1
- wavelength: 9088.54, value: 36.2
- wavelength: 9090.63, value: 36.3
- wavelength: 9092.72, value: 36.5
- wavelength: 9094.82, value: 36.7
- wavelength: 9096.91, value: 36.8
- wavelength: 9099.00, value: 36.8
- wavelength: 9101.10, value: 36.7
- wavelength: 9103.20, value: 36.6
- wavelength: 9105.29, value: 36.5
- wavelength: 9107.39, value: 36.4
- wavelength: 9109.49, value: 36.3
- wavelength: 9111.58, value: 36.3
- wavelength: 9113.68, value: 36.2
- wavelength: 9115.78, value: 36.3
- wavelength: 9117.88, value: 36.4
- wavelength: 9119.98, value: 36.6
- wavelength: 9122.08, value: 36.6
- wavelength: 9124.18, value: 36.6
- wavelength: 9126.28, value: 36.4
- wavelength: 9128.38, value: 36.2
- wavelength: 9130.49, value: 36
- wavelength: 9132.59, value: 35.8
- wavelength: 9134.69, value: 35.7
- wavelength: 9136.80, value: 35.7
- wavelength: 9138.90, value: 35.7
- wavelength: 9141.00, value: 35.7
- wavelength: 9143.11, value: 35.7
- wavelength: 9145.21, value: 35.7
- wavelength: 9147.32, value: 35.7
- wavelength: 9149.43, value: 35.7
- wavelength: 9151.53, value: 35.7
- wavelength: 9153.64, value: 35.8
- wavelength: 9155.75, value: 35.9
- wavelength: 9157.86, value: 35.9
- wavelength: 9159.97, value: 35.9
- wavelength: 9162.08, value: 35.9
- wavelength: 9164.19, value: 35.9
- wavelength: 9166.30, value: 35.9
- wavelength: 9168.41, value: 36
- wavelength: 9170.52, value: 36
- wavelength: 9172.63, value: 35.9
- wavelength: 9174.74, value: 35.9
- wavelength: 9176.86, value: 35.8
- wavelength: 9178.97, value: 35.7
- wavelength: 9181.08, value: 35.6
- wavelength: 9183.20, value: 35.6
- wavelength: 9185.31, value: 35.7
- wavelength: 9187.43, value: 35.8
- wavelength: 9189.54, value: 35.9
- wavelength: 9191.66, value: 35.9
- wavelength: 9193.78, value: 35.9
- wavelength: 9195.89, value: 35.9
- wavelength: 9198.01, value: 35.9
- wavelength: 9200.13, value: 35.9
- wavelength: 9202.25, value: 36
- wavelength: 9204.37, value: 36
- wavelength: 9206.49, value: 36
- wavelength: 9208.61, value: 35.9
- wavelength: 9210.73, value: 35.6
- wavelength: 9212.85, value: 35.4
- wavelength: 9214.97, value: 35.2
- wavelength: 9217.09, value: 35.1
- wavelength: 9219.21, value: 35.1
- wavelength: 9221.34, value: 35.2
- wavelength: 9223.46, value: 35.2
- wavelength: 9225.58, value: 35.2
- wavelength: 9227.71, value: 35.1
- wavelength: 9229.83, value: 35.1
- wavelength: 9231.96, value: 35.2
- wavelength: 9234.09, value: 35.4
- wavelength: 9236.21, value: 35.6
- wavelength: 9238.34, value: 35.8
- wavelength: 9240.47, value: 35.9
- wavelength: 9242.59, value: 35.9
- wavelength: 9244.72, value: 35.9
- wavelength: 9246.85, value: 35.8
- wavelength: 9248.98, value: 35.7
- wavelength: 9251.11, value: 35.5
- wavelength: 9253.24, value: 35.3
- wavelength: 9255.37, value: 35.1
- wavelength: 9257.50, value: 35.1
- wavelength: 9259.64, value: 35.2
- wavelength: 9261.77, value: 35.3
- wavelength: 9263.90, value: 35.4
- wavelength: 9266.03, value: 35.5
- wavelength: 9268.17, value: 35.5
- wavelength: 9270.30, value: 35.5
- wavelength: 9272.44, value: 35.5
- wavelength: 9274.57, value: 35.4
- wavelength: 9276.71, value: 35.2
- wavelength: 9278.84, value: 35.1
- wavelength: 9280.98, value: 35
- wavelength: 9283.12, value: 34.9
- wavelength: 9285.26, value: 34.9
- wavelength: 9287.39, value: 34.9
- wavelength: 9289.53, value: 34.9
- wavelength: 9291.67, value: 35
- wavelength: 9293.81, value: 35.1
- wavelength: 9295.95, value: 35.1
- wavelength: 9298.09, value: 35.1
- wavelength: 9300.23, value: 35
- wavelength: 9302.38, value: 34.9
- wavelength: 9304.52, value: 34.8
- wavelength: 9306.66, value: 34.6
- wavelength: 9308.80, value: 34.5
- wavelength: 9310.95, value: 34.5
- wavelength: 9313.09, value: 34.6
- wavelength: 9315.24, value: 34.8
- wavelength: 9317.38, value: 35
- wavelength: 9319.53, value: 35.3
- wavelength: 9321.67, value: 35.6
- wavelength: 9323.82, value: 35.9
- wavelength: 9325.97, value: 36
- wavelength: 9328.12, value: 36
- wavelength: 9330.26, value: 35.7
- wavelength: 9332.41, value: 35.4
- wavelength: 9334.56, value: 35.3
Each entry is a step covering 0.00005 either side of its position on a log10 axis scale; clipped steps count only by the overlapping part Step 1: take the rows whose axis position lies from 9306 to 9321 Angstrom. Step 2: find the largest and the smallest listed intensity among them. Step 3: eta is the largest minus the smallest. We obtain 0.80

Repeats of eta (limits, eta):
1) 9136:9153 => 0.00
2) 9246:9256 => 0.70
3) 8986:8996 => 0.10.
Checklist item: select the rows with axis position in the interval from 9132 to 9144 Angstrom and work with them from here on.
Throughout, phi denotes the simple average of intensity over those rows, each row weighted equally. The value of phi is 35.7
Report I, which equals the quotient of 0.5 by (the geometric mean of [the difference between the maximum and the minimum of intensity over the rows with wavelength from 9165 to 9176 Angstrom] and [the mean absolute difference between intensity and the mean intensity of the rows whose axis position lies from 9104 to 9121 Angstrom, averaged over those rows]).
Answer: 5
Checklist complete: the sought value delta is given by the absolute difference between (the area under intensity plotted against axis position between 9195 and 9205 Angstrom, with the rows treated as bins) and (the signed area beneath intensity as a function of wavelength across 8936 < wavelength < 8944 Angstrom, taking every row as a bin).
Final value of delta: 61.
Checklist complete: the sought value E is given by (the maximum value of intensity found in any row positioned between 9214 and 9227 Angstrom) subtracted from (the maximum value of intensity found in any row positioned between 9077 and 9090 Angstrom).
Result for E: 1.00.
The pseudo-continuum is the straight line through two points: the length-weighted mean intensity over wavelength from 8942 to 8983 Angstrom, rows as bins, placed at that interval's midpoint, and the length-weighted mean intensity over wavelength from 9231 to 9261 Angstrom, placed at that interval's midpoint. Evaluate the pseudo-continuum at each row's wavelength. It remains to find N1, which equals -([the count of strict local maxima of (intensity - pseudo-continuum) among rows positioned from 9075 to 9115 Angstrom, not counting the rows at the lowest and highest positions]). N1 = -2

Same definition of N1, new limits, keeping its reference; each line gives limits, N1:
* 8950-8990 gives -4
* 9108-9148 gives -2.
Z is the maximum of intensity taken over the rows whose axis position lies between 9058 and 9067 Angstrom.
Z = 36.6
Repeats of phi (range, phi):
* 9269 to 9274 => 35.5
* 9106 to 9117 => 36.3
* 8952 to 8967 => 37.1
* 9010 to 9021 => 36.1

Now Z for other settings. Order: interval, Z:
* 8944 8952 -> 37.4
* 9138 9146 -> 35.7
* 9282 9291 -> 34.9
